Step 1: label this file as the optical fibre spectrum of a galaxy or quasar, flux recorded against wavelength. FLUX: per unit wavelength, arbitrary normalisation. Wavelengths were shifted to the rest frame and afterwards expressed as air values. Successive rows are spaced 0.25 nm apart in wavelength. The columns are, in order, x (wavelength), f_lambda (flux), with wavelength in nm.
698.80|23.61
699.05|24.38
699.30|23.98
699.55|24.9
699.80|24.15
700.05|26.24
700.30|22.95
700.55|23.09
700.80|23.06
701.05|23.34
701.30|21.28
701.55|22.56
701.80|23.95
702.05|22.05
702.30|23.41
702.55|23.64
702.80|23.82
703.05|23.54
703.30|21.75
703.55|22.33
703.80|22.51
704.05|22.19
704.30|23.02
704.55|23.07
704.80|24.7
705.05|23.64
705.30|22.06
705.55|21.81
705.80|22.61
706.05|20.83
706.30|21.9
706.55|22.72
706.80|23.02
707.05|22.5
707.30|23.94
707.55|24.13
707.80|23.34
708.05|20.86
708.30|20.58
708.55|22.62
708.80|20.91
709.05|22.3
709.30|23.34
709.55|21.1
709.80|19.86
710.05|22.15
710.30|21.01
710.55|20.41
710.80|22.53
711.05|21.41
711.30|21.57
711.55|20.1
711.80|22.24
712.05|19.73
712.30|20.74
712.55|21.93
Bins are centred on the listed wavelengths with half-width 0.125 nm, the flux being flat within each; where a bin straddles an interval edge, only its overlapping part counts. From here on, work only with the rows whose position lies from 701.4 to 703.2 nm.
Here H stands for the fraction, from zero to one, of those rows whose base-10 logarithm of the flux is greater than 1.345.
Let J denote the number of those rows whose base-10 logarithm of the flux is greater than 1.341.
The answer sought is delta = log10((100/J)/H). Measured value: 1.22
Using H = 0.9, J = 7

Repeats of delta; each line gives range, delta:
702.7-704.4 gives 1.29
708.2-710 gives 1.89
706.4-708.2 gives 1.29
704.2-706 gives 1.37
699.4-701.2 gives 1.15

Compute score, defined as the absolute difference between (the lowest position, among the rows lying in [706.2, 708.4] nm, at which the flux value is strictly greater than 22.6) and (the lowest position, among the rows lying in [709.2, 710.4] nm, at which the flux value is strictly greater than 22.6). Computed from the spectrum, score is 2.75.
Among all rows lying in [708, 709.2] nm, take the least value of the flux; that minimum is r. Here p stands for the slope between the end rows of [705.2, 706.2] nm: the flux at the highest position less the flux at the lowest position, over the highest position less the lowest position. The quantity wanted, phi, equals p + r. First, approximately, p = -1.6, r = 20.58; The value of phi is 18.9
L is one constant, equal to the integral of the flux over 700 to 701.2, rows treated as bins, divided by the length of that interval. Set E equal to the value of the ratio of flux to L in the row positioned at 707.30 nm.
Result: 1.02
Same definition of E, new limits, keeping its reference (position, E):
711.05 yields 0.91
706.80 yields 0.98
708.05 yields 0.89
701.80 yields 1.02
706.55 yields 0.97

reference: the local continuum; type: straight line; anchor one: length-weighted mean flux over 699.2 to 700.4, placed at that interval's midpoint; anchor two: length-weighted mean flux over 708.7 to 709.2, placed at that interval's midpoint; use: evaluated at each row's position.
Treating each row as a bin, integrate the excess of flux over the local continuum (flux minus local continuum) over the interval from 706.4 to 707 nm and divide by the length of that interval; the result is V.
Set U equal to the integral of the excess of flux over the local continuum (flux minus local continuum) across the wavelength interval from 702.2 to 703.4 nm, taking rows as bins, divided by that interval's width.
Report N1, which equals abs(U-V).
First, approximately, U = -0.3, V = 0.4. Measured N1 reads 0.70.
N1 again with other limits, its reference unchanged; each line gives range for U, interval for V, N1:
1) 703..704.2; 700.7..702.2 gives 0.34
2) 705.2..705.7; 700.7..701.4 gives 0.70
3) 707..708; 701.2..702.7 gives 2.17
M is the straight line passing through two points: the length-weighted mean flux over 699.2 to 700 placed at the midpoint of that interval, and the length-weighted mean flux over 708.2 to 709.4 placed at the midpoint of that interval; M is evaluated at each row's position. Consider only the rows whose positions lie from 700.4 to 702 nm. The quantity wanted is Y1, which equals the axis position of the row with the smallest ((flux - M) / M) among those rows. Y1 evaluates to 701.30 nm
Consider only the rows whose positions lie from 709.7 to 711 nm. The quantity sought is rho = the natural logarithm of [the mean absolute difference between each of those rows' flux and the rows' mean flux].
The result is -0.09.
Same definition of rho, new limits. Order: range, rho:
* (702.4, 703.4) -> -0.33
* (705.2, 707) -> -0.59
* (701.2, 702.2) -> -0.23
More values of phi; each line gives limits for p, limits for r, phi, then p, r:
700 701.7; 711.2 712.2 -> 17.3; -2.5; 19.73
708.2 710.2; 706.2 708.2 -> 21.8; 0.9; 20.86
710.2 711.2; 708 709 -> 21.1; 0.5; 20.58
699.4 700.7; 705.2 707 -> 19.0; -1.8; 20.83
